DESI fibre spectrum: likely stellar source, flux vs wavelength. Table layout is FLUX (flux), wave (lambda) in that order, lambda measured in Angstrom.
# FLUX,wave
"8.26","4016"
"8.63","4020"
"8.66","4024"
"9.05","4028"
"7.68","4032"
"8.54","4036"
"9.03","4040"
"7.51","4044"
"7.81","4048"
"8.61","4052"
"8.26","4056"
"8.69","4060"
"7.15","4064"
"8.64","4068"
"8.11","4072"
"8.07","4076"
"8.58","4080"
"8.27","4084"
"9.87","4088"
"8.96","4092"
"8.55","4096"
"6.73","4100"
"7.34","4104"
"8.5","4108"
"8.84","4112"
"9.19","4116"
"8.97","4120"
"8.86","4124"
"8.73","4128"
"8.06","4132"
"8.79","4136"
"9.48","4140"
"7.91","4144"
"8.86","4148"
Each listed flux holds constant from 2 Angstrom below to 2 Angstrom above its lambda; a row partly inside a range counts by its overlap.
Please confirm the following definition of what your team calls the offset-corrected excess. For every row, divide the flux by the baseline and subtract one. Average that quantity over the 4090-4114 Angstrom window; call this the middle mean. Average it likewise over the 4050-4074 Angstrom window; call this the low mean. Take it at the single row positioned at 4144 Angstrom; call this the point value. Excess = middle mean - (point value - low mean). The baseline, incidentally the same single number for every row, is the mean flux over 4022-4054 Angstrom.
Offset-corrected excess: 0.015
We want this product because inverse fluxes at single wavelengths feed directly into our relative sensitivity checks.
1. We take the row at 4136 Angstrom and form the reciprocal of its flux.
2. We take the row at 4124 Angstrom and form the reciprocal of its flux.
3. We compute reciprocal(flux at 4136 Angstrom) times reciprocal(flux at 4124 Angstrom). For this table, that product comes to 0.0128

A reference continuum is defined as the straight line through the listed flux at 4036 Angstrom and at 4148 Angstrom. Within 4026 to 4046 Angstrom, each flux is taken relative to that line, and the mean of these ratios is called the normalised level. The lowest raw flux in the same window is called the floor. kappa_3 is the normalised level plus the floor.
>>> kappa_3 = 8.5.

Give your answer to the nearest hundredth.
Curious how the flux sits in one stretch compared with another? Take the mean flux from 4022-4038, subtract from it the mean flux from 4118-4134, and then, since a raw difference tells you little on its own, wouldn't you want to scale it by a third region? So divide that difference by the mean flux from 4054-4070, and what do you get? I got -0.02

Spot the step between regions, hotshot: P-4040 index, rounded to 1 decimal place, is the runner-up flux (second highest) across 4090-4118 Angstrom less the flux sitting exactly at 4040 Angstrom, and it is -0.1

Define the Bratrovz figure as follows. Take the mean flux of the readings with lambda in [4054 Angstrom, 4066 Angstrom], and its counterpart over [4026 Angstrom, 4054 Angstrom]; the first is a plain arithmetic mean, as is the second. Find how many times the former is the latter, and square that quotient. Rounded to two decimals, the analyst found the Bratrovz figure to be 0.93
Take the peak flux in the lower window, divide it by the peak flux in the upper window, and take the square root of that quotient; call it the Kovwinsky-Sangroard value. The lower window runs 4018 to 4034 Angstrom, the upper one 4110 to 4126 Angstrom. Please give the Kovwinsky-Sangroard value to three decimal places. 0.992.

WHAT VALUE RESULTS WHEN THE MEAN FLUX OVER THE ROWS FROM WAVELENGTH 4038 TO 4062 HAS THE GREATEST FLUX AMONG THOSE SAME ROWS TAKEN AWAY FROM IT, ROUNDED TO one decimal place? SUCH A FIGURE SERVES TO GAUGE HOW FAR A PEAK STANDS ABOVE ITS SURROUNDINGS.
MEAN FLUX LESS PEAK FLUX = -0.7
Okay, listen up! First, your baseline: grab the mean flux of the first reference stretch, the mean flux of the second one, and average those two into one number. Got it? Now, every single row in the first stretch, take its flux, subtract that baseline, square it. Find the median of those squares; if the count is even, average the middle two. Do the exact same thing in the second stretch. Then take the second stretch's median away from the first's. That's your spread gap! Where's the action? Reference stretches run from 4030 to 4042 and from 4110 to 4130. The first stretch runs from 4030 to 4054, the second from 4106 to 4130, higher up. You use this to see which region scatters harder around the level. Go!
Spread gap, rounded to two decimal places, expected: 0.40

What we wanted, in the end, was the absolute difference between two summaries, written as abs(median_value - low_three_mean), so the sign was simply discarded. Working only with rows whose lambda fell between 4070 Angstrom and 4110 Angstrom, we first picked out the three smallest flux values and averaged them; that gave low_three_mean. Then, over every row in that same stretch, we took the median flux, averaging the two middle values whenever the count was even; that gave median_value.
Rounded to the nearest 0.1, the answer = 1.0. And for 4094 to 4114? 1.0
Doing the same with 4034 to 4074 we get 0.9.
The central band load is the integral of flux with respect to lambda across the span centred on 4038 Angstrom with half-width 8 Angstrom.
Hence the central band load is 131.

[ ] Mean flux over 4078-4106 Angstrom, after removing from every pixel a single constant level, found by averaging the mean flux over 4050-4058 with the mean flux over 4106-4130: -0.31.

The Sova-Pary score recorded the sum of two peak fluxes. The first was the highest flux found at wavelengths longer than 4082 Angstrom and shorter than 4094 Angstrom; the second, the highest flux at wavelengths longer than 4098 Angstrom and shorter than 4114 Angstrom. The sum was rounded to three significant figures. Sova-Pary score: 18.7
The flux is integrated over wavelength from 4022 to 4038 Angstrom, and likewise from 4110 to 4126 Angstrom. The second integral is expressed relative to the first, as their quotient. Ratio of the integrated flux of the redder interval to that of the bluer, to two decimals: 1.06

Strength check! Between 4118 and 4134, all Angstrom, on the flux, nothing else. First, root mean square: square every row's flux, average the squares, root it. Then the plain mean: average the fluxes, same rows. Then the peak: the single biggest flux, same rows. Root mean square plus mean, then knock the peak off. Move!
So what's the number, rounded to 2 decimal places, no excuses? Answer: 8.35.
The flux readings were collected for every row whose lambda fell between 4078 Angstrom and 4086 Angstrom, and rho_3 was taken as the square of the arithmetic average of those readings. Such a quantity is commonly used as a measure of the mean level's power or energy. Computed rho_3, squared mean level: 71.0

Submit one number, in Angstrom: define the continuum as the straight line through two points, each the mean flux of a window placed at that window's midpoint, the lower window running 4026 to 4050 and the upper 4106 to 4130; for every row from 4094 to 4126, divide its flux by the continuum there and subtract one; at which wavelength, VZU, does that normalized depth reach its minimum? 4100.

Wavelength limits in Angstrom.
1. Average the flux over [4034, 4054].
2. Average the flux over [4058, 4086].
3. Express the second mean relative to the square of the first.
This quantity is 0.119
